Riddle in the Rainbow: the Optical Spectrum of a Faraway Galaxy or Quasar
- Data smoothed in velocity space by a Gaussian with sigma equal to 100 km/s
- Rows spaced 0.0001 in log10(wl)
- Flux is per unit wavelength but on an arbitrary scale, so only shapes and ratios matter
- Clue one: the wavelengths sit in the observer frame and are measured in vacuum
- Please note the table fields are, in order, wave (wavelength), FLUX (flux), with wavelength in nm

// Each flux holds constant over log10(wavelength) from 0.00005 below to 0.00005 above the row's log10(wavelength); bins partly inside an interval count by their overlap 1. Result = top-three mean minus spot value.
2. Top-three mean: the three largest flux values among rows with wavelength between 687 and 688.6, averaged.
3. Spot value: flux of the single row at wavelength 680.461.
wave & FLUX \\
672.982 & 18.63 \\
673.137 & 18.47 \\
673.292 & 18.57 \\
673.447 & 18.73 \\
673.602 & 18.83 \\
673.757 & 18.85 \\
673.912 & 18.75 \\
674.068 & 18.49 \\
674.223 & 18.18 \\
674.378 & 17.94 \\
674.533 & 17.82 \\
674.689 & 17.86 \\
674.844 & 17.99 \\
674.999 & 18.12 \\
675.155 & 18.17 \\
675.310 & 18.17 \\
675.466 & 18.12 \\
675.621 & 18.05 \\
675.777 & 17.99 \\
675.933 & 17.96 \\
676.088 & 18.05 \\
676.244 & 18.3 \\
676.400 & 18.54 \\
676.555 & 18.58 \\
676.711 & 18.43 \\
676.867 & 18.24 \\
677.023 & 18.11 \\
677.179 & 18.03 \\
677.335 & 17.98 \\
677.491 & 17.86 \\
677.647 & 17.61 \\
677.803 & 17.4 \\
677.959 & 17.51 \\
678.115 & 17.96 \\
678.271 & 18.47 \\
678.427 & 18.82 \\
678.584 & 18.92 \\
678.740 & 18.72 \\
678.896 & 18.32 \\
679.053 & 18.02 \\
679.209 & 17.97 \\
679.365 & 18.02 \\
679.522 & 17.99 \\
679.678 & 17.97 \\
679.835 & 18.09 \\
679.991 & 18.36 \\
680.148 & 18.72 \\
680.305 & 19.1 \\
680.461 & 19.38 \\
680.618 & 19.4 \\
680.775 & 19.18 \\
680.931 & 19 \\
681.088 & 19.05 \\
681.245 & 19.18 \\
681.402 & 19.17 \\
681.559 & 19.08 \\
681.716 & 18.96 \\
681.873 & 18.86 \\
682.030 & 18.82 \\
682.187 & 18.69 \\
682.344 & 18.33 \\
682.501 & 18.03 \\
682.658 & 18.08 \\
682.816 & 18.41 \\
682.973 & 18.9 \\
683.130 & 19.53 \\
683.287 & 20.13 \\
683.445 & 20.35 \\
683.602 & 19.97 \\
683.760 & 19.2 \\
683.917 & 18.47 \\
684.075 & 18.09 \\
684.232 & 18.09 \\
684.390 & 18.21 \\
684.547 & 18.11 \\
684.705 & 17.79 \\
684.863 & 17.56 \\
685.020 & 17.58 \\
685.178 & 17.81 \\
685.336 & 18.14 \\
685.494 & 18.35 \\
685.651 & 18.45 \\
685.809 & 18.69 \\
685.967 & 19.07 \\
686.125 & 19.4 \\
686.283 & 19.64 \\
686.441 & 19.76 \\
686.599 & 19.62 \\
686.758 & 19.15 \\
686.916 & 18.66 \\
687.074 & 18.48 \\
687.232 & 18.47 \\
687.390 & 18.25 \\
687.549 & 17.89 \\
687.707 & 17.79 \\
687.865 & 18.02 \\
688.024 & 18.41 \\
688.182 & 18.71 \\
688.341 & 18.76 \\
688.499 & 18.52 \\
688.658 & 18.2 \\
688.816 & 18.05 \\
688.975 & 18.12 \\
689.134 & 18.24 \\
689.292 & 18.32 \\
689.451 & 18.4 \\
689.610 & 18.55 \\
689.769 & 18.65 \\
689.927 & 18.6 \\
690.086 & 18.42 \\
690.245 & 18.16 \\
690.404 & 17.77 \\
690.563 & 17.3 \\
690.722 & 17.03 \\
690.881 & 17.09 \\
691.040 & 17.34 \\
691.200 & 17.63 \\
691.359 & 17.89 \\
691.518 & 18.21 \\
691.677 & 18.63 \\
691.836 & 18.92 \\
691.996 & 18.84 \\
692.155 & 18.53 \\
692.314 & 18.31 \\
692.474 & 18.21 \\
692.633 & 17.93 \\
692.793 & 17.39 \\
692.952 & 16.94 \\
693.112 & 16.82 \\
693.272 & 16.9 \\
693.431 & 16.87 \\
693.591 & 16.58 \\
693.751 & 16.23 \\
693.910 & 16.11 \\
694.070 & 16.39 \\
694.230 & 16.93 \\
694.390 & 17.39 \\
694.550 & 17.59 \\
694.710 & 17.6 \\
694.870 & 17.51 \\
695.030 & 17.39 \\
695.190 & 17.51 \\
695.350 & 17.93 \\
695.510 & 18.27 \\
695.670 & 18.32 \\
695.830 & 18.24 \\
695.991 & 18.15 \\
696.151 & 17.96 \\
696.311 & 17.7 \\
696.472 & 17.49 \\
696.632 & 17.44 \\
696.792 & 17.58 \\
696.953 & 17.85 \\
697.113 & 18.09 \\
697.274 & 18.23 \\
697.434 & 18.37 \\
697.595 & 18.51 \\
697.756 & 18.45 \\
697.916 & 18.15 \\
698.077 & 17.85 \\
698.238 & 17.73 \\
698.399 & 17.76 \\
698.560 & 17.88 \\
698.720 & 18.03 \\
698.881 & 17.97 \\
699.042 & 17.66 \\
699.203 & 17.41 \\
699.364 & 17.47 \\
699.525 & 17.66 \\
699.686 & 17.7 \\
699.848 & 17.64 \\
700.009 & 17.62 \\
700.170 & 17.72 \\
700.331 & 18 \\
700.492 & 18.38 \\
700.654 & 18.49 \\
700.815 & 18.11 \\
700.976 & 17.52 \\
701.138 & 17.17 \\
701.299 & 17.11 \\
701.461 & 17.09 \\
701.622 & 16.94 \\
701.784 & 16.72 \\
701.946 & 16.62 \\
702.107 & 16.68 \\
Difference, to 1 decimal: -0.7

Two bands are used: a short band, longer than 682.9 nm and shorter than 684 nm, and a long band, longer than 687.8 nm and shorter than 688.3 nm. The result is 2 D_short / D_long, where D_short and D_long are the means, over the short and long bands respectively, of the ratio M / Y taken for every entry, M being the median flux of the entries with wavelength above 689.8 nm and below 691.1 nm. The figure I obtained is 1.89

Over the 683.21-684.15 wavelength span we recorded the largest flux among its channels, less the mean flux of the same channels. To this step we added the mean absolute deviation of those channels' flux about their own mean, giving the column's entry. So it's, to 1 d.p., 1.8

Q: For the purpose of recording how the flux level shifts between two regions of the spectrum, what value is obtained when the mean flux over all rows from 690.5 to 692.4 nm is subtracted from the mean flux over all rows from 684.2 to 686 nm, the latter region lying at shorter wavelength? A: 0.2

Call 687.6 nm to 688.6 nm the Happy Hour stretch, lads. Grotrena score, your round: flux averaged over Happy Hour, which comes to 18.4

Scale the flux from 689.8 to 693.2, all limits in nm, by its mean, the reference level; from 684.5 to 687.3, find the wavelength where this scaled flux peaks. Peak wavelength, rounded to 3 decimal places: 686.441 nm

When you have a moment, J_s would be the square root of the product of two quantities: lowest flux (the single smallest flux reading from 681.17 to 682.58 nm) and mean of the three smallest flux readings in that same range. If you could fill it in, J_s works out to 18.19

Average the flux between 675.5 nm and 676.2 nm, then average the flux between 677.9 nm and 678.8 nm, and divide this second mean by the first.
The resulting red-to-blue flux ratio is 1.02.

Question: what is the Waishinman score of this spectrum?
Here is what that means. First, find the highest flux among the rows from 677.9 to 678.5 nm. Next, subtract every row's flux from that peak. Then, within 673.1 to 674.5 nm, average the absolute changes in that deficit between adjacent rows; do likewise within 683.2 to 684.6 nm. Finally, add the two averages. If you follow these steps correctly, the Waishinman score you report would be 0.499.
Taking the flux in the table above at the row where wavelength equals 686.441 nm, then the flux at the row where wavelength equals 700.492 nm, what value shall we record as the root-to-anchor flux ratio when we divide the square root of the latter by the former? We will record 0.217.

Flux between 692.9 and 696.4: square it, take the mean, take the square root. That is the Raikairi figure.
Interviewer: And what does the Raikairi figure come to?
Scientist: 17.3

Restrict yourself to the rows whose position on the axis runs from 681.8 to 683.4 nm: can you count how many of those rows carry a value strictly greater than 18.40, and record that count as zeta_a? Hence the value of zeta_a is 7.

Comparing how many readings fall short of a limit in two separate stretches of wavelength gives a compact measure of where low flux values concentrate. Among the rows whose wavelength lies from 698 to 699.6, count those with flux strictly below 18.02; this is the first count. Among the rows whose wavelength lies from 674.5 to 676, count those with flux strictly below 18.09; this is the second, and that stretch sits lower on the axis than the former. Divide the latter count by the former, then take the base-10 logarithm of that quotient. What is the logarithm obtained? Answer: -0.2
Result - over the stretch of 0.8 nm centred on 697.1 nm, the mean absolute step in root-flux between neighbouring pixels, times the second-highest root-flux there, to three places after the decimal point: 0.099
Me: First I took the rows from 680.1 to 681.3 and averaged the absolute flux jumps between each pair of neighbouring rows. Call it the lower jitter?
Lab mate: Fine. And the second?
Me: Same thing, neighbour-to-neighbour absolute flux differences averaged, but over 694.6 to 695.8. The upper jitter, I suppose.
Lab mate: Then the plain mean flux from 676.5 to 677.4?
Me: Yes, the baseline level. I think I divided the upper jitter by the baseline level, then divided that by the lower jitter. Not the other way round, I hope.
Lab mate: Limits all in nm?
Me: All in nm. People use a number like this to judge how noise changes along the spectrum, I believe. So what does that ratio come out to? 0.058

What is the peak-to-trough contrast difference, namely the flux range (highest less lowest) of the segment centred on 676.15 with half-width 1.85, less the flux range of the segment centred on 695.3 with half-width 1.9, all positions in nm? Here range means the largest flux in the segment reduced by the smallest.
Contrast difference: -1.0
